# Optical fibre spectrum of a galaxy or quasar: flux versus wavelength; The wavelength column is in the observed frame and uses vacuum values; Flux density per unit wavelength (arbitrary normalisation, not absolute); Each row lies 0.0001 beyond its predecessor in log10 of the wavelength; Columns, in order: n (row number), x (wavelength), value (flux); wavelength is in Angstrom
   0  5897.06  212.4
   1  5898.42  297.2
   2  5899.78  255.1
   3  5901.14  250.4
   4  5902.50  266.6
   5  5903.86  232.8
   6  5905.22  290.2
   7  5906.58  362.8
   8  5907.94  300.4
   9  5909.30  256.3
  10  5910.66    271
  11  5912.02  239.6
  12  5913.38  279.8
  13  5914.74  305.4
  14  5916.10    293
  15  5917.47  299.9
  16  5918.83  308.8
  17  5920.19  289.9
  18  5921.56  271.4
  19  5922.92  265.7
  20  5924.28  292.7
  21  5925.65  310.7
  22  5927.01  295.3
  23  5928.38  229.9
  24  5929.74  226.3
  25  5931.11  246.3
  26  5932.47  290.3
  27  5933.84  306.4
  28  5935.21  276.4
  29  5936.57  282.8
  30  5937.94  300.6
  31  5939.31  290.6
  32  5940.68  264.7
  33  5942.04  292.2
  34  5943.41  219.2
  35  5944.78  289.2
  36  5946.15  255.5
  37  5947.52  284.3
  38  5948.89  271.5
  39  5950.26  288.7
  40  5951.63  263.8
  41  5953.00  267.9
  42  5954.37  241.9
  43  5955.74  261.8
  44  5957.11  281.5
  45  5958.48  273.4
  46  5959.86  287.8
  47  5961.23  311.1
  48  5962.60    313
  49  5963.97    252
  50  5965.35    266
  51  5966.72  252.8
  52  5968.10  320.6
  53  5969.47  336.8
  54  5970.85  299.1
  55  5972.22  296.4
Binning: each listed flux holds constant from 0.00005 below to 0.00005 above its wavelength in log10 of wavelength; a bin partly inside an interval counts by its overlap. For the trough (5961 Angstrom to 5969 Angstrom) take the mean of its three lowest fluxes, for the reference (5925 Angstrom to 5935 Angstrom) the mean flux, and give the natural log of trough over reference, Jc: -0.058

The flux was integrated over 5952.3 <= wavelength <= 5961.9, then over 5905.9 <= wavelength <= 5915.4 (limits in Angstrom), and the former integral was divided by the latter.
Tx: 0.96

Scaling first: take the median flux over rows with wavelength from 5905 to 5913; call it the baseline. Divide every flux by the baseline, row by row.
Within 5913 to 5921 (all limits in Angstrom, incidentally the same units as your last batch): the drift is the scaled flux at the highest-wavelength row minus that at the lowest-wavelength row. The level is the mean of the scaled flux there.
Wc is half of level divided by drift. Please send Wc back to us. 15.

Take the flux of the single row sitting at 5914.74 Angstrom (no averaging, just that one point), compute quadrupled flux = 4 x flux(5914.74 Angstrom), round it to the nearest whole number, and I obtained 1222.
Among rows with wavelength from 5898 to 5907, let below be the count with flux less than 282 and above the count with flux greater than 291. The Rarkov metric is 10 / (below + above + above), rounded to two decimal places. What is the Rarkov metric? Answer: 1.25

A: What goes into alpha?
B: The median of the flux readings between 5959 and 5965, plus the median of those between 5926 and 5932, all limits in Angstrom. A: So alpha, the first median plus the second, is 538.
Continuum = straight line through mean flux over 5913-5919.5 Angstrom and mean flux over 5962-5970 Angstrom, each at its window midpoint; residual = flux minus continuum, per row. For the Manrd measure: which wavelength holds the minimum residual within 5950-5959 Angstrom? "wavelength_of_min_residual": 5954.37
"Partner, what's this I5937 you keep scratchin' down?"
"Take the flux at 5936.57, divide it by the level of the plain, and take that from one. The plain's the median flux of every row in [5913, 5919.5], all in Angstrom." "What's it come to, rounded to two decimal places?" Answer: 0.06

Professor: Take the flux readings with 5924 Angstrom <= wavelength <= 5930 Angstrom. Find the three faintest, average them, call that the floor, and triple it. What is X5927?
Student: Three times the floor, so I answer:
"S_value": 749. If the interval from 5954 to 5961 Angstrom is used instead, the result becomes 777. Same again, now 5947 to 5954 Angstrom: 803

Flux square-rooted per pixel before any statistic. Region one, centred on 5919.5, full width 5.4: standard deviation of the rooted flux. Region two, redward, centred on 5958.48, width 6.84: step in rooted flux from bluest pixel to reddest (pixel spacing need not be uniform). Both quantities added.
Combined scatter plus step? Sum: 1.9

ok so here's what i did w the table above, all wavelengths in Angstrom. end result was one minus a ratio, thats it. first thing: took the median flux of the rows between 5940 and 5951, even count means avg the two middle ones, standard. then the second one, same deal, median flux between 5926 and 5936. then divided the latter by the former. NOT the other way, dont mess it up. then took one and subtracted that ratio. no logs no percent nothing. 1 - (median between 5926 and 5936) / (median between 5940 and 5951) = 0.01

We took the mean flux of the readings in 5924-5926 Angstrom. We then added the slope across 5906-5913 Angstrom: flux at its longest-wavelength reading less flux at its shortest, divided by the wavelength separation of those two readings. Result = 279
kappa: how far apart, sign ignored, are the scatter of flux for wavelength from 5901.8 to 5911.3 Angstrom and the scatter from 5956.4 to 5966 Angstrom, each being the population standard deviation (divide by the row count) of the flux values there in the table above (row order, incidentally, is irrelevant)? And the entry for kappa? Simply 17.6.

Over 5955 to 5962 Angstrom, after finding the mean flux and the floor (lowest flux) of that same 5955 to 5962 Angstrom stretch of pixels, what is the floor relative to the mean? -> 0.92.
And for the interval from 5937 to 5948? 0.80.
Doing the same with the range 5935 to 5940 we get 0.96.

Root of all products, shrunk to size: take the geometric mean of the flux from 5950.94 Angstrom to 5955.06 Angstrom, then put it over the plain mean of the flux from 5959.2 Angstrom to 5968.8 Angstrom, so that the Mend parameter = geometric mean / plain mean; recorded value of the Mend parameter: 0.90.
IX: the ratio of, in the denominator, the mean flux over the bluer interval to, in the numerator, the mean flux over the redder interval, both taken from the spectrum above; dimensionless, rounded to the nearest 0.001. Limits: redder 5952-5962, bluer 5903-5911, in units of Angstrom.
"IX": 0.963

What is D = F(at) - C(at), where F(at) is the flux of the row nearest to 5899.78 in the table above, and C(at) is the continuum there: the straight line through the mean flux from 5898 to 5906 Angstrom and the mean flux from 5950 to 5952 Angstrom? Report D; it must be -10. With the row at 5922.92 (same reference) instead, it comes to -4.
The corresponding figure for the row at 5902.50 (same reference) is 1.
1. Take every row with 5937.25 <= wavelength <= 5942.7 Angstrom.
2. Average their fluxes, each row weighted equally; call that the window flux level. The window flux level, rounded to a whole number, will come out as 287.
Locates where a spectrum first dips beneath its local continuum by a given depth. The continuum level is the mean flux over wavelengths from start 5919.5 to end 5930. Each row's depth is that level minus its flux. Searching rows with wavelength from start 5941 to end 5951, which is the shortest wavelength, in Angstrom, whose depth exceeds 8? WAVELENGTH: 5943.41 Angstrom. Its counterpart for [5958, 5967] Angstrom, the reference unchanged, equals 5963.97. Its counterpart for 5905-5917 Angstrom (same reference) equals 5909.30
